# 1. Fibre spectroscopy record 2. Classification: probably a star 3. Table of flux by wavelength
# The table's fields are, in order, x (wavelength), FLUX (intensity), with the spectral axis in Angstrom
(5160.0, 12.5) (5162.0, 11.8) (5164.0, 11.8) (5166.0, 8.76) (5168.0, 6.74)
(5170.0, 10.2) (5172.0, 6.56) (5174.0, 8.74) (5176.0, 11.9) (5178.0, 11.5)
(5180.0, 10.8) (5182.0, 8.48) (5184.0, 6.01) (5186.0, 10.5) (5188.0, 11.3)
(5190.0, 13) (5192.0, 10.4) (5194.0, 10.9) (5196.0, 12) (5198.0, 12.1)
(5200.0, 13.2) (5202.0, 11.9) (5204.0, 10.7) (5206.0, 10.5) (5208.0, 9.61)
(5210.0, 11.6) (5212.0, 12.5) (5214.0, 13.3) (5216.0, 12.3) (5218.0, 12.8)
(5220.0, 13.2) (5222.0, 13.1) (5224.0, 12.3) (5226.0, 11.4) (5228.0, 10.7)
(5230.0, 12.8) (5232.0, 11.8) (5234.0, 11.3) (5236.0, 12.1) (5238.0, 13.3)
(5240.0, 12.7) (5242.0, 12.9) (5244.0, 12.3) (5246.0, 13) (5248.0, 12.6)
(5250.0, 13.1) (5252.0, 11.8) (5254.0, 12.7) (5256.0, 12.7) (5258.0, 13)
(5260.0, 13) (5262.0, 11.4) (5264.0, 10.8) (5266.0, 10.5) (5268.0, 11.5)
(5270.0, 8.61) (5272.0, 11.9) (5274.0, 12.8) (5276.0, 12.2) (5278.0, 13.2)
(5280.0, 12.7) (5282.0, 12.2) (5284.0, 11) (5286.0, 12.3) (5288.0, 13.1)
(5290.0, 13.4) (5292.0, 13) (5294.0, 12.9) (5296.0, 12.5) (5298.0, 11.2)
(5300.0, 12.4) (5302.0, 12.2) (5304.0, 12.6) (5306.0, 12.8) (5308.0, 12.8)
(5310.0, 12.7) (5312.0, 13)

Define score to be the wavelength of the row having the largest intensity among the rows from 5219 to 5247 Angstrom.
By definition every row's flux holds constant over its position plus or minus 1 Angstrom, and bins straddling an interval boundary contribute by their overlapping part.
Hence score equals 5238.0 Angstrom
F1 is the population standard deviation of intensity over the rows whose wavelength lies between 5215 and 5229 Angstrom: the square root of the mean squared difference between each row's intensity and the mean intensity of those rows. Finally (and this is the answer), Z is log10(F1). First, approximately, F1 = 0.85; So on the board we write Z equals -0.07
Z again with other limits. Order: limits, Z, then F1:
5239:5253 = -0.38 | 0.42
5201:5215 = 0.07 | 1.17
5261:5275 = 0.09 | 1.22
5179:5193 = 0.32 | 2.07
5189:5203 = -0.03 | 0.94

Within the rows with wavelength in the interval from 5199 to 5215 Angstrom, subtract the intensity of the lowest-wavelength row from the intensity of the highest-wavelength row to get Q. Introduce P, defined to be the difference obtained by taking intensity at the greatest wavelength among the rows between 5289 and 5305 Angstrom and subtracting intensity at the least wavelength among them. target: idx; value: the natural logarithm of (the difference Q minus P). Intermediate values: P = -0.8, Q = 0.1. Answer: -0.1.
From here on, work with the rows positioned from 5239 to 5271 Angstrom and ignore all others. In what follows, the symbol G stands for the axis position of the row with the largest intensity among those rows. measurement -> 5250.0 Angstrom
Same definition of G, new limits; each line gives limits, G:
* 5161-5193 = 5190.0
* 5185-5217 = 5214.0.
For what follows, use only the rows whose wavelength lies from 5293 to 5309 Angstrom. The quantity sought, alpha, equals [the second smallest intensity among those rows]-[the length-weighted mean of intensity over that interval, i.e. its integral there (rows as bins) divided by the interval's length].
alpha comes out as -0.2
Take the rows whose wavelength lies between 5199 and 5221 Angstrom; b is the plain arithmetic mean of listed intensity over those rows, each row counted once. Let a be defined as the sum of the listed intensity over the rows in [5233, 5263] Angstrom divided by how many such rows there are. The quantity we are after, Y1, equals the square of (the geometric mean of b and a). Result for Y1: 150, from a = 12.5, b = 12.0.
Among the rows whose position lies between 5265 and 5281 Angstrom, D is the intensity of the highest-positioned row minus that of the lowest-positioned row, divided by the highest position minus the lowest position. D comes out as 0.16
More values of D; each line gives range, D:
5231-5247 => 0.09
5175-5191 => 0.08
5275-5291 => 0.09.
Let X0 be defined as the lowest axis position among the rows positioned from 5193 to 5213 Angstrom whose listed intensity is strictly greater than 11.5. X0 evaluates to 5196.0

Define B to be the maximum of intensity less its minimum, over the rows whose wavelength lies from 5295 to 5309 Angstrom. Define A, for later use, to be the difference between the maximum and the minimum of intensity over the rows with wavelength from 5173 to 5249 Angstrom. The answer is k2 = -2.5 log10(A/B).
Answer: -1.6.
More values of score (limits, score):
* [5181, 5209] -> 5200.0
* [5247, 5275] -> 5250.0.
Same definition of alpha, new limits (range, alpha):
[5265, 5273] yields -0.1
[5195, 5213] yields -1.1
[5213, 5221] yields -0.1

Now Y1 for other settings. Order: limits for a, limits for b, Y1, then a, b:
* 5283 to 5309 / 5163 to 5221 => 135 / 12.5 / 10.8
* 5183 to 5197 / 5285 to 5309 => 133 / 10.6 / 12.6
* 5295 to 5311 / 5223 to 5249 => 152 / 12.4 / 12.2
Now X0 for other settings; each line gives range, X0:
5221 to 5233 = 5222.0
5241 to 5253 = 5242.0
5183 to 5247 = 5190.0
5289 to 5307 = 5290.0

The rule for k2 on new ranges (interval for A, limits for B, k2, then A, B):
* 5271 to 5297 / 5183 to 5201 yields 1.2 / 2.4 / 7.2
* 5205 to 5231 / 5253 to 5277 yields 0.2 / 3.7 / 4.4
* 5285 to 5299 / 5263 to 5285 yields 0.8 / 2.2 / 4.6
